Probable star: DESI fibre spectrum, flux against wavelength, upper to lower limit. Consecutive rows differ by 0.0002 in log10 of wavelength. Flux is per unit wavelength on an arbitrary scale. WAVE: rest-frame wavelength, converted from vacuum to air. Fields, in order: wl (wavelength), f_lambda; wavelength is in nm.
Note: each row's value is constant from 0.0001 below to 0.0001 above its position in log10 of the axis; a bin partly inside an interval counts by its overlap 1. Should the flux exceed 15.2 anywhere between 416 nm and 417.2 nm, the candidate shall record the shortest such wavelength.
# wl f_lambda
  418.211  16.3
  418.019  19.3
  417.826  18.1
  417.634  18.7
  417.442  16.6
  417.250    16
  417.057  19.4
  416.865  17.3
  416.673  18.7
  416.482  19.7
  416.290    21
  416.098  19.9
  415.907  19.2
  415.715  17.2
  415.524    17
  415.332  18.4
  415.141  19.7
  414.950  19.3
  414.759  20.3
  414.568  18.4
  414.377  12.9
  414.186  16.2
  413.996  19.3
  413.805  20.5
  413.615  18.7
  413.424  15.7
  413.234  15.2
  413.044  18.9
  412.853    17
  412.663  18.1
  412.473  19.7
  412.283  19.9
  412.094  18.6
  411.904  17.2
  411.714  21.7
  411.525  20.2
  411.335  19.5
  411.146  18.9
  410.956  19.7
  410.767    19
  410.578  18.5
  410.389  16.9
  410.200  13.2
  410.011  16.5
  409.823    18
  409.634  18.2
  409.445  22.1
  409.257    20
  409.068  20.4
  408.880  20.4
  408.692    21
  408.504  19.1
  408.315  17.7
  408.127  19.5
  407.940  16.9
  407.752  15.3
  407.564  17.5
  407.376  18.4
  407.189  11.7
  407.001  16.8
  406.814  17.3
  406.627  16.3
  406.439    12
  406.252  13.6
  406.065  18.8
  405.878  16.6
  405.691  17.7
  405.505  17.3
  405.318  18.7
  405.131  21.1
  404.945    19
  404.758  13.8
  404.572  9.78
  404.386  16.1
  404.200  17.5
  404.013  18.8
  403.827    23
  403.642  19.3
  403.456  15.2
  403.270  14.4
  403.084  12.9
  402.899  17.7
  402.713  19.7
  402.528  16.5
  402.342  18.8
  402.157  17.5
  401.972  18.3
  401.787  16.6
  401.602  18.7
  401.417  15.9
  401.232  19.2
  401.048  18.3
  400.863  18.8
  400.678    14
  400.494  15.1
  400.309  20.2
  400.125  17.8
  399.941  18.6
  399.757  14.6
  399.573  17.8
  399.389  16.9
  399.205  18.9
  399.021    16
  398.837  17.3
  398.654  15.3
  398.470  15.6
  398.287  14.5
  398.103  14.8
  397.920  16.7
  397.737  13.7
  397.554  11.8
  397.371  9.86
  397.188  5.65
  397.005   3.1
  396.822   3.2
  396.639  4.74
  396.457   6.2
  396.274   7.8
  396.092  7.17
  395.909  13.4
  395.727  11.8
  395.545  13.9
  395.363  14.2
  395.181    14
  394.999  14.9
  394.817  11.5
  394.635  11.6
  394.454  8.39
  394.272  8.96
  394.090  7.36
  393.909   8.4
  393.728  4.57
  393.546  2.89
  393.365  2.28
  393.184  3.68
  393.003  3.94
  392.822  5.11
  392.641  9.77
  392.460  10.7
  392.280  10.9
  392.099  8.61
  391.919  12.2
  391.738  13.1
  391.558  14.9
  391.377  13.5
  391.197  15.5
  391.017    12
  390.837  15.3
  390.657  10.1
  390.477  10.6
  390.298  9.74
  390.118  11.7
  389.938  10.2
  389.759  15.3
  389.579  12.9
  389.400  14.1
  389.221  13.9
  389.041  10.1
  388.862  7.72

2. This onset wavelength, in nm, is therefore 416.098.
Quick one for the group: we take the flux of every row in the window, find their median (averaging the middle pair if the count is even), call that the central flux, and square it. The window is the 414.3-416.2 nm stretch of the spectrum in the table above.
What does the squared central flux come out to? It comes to 353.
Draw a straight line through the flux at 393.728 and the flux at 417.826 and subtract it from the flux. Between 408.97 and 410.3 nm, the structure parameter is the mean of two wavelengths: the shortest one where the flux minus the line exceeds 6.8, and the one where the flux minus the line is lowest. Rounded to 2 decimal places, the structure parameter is 409.63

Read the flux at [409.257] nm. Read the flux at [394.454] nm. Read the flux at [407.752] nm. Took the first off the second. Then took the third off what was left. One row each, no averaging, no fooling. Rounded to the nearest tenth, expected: -26.9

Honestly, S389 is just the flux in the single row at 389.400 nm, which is 14.1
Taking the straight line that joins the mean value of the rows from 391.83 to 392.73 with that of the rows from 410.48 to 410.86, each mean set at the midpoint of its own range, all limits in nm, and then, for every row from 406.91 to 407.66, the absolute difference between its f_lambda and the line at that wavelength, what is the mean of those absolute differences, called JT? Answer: 1.8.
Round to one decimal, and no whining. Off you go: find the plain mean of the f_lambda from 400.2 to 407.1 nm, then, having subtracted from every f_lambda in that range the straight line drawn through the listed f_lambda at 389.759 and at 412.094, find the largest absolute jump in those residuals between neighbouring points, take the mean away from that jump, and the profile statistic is -10.7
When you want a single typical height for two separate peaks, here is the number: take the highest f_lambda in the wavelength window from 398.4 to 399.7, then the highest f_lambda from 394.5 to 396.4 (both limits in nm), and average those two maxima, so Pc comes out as 17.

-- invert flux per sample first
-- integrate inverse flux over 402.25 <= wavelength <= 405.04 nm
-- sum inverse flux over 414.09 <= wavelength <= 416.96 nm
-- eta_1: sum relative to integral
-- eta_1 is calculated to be 4.8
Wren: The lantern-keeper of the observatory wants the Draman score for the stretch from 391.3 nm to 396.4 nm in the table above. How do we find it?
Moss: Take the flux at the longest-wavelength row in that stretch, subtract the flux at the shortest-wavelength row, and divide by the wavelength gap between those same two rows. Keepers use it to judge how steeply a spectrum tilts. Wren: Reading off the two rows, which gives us -1.2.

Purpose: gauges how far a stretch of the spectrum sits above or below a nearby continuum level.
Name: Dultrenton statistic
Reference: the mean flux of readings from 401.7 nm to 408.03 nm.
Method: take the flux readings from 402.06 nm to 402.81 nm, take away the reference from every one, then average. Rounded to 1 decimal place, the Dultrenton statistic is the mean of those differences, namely 1.3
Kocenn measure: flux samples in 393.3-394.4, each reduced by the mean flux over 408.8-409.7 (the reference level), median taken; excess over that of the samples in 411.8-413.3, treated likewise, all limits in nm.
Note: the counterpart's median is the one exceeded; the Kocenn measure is -12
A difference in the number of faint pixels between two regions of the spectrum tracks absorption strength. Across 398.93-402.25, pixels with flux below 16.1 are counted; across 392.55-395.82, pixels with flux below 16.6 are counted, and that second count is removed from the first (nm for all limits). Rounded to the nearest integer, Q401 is -13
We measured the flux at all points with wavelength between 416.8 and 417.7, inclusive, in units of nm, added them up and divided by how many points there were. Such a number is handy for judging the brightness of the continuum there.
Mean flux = 17.6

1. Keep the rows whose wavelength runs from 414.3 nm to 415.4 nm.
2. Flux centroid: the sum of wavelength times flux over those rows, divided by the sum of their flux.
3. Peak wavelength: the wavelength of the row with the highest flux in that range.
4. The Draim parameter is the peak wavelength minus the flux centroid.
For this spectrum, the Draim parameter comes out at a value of -0.12 nm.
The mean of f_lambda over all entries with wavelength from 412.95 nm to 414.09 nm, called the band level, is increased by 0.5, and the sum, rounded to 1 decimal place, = 18.6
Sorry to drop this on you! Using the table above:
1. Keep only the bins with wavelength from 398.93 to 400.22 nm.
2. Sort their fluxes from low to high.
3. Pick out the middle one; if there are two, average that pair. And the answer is 17.8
